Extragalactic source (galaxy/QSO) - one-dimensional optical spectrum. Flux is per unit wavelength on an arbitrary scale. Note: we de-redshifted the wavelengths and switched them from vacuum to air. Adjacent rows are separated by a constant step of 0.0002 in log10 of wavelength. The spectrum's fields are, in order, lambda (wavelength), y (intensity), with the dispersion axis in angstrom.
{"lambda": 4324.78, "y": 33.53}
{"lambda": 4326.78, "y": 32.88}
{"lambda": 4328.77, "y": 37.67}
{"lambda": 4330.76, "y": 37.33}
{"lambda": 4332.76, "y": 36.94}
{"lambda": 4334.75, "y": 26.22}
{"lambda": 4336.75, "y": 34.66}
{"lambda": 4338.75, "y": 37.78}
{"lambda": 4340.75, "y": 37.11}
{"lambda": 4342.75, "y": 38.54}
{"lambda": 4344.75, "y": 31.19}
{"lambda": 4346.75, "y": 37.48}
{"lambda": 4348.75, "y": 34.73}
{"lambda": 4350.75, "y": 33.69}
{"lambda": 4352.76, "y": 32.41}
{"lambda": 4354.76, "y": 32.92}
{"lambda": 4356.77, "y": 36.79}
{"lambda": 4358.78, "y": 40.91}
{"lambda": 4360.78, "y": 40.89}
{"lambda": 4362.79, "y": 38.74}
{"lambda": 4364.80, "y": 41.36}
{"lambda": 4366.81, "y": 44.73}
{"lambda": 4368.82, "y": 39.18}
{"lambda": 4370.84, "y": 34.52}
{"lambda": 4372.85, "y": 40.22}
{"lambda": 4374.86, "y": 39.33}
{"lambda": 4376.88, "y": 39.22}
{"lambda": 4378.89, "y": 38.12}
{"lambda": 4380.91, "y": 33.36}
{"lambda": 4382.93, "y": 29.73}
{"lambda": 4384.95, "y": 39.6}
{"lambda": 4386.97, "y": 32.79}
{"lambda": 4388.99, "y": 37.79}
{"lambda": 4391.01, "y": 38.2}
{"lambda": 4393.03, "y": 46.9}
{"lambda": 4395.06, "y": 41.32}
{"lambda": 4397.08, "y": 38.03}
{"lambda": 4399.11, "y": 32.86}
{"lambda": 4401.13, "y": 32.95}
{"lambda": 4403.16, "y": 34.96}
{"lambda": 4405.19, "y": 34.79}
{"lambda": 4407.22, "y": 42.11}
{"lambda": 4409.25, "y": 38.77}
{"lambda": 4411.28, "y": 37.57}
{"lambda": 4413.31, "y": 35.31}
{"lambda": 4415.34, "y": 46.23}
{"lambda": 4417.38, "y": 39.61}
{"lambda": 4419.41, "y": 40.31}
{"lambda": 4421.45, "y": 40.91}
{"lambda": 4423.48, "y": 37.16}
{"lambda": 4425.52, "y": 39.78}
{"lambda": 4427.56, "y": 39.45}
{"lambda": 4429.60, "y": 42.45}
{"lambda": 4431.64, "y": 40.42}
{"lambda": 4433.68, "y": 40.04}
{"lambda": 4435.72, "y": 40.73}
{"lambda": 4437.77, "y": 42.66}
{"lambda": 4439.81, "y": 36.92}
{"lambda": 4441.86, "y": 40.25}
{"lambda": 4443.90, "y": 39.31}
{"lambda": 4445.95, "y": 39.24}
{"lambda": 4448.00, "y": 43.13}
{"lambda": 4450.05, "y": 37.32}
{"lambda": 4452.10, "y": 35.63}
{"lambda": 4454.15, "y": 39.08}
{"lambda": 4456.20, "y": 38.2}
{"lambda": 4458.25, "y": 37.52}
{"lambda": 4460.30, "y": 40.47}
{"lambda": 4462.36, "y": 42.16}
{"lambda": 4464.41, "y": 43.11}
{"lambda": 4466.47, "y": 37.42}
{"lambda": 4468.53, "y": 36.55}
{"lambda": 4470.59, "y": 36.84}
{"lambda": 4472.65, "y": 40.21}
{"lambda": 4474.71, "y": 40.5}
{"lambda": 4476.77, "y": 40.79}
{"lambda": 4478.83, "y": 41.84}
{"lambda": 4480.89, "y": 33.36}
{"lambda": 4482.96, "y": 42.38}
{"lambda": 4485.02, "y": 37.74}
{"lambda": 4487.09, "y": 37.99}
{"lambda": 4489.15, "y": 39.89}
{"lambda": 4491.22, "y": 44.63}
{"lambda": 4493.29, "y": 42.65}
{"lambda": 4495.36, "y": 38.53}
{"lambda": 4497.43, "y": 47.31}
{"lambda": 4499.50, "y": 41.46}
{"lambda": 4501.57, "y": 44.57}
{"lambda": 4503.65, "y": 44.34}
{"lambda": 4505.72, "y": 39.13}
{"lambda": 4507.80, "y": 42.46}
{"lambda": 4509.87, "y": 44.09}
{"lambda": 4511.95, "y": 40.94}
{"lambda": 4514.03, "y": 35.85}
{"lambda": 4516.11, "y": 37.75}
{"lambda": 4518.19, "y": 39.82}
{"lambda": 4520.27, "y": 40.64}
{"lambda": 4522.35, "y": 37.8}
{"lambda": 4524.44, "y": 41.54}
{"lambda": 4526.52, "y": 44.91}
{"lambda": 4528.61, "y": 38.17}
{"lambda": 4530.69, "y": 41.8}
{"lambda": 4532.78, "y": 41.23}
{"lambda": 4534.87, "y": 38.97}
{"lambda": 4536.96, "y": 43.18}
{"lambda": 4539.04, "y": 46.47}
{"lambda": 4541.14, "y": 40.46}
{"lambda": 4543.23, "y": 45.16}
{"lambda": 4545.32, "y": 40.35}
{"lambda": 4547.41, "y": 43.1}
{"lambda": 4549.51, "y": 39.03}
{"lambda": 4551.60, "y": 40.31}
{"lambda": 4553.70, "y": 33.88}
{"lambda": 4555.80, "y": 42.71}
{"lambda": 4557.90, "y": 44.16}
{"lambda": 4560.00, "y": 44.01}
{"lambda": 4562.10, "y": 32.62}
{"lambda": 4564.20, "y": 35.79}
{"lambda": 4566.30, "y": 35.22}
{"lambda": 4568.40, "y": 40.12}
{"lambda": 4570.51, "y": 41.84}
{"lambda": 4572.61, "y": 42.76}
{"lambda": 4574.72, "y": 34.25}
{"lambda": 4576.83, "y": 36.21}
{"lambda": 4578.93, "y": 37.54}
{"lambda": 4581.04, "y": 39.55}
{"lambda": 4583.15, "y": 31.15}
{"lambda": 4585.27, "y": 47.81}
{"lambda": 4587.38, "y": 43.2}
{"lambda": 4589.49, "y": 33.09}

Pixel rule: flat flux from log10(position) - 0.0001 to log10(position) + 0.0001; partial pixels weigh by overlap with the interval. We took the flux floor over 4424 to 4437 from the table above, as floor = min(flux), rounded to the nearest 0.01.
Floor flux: 39.45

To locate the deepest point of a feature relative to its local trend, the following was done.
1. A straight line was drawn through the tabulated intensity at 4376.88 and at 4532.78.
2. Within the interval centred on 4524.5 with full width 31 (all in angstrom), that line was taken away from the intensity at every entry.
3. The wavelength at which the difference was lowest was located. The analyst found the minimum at 4514.03 angstrom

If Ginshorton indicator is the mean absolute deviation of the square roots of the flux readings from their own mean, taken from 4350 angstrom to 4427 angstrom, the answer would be 0.251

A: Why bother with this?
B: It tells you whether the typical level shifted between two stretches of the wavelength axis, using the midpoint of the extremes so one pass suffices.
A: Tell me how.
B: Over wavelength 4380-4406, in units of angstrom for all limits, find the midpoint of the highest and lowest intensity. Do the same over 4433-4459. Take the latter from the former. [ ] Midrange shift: -1.1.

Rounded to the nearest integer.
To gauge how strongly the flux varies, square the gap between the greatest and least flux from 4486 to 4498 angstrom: 87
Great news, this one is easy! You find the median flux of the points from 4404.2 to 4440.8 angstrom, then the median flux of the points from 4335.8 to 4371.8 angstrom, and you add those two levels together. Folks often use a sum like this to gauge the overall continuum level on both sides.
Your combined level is 77.2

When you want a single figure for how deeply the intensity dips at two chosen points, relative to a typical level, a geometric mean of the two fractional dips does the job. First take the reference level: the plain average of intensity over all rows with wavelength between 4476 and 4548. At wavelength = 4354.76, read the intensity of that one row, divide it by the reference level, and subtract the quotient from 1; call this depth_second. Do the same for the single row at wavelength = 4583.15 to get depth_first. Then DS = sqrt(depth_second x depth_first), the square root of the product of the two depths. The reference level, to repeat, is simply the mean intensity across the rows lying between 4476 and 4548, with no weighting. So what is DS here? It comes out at 0.22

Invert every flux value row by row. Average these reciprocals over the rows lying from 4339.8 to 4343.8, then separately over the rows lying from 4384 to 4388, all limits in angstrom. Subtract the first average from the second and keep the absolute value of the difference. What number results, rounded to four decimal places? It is 0.0014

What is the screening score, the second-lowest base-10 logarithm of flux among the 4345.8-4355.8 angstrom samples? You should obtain 1.52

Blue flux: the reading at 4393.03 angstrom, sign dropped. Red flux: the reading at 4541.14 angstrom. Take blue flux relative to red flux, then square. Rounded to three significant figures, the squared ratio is 1.34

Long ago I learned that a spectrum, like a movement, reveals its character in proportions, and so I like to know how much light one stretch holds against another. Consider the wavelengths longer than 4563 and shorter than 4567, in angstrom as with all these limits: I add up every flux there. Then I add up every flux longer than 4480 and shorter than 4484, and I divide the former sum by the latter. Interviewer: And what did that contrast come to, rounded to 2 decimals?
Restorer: 0.94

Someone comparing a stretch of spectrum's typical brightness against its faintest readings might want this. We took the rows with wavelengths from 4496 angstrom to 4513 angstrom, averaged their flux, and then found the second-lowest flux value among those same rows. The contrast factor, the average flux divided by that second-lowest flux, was 1.05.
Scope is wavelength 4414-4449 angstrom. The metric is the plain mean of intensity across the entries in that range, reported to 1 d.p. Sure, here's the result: 40.5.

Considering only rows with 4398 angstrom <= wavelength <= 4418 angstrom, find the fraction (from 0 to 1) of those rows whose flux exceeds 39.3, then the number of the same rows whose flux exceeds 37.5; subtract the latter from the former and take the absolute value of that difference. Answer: 4.7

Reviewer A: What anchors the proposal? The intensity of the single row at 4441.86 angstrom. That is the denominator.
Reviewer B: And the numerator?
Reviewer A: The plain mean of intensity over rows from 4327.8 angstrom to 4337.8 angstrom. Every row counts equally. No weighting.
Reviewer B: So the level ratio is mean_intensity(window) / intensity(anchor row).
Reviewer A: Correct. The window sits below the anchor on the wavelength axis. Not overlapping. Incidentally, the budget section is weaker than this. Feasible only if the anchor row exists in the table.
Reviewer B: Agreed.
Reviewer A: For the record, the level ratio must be 0.86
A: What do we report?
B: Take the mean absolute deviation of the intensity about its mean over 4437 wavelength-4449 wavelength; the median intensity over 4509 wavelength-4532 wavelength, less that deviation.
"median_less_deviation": 38.9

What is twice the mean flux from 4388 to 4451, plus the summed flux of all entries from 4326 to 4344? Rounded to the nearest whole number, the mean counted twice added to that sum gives 398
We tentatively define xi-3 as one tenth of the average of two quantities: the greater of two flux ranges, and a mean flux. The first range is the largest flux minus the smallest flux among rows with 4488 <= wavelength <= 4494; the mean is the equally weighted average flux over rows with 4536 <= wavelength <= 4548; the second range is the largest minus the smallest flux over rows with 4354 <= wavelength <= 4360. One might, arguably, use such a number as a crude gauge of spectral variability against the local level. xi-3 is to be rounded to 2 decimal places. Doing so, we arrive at 2.56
